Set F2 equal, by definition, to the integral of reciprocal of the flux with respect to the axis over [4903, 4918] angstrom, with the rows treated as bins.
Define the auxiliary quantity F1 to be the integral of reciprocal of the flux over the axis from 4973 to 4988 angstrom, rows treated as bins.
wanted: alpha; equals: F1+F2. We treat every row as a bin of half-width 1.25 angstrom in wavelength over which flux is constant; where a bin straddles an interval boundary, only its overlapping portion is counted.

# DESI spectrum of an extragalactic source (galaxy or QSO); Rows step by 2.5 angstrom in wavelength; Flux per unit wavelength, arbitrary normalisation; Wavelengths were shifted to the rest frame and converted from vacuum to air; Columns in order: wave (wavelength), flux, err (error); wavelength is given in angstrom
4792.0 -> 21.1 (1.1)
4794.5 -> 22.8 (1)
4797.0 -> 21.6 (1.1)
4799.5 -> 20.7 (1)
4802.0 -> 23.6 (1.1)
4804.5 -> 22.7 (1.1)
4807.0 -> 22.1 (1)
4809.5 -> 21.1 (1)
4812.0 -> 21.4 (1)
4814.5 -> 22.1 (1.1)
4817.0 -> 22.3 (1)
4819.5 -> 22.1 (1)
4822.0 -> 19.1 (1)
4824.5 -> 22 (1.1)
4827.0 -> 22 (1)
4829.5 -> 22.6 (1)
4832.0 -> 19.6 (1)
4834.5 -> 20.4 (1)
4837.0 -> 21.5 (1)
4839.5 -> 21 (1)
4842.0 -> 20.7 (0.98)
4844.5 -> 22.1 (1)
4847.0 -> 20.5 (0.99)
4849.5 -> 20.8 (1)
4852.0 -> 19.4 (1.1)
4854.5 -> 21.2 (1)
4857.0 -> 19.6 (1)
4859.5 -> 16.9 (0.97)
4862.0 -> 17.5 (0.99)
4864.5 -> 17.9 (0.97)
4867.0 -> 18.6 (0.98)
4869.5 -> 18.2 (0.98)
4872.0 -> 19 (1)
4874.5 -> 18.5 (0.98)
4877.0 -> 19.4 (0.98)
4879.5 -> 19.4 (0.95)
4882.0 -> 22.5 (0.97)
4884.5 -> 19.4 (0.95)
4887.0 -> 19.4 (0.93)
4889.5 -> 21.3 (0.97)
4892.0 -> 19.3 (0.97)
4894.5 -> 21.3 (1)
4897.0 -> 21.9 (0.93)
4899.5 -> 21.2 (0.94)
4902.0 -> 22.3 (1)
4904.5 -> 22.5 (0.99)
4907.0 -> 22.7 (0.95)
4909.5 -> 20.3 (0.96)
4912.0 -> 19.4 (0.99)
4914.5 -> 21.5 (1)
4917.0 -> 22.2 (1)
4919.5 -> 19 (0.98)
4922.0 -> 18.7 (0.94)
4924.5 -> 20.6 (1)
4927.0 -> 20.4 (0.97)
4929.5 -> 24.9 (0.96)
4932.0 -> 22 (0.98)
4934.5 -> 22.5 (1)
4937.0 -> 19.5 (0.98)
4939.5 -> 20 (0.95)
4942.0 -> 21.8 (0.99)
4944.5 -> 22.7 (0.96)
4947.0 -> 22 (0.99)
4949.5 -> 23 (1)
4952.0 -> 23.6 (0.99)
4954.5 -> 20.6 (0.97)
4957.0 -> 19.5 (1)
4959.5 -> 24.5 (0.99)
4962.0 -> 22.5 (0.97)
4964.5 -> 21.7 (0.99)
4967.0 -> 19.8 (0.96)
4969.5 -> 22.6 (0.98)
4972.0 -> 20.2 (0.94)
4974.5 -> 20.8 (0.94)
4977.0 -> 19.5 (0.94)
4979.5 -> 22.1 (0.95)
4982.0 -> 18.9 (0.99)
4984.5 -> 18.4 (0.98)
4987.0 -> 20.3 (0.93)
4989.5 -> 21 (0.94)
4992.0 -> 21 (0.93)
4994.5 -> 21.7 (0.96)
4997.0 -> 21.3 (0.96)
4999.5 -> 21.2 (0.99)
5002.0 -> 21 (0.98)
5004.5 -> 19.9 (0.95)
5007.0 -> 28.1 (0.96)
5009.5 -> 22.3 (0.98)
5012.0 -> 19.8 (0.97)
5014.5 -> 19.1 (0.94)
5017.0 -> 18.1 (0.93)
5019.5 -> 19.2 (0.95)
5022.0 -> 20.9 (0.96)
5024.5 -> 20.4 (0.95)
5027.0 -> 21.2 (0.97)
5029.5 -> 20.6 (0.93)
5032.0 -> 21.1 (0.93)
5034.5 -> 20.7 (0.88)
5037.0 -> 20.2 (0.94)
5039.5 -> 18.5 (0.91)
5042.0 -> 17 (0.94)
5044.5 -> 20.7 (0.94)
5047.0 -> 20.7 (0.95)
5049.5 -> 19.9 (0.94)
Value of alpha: 1.45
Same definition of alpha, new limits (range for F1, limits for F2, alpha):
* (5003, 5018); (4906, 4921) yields 1.45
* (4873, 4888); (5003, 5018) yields 1.48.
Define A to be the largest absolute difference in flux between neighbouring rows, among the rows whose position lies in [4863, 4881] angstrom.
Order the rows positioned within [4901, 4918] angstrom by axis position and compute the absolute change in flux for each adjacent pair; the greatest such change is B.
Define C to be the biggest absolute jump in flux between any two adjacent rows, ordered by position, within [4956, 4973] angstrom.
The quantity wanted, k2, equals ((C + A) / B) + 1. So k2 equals 3.5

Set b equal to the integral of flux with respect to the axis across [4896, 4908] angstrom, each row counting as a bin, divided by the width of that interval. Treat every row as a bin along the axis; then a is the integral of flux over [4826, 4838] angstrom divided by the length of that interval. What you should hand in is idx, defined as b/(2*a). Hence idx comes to 0.52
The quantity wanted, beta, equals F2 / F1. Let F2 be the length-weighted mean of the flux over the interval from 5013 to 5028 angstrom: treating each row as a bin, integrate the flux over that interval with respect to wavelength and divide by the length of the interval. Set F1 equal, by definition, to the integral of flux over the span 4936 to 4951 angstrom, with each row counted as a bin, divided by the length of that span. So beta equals 0.92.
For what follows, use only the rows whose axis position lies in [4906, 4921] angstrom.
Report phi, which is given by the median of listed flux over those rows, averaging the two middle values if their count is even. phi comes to 20.9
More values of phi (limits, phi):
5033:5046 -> 20.2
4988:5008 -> 21.1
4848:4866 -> 19.4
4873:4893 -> 19.4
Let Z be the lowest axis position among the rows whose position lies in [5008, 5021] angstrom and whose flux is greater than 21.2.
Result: 5009.5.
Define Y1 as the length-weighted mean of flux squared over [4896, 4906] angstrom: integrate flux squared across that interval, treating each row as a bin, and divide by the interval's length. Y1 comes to 484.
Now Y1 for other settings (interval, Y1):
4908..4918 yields 436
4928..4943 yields 477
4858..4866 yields 308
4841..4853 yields 430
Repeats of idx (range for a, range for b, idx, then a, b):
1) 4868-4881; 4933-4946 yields 0.56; 19.0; 21.3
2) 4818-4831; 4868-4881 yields 0.44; 21.5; 19.0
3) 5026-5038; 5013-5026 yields 0.47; 20.8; 19.6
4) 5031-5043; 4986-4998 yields 0.54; 19.5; 21.1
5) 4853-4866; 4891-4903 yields 0.57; 18.6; 21.2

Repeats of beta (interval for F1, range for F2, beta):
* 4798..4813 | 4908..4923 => 0.92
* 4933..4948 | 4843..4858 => 0.96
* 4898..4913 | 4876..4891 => 0.94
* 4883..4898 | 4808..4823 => 1.05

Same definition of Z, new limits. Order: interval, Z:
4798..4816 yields 4802.0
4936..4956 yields 4942.0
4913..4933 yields 4914.5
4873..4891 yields 4882.0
